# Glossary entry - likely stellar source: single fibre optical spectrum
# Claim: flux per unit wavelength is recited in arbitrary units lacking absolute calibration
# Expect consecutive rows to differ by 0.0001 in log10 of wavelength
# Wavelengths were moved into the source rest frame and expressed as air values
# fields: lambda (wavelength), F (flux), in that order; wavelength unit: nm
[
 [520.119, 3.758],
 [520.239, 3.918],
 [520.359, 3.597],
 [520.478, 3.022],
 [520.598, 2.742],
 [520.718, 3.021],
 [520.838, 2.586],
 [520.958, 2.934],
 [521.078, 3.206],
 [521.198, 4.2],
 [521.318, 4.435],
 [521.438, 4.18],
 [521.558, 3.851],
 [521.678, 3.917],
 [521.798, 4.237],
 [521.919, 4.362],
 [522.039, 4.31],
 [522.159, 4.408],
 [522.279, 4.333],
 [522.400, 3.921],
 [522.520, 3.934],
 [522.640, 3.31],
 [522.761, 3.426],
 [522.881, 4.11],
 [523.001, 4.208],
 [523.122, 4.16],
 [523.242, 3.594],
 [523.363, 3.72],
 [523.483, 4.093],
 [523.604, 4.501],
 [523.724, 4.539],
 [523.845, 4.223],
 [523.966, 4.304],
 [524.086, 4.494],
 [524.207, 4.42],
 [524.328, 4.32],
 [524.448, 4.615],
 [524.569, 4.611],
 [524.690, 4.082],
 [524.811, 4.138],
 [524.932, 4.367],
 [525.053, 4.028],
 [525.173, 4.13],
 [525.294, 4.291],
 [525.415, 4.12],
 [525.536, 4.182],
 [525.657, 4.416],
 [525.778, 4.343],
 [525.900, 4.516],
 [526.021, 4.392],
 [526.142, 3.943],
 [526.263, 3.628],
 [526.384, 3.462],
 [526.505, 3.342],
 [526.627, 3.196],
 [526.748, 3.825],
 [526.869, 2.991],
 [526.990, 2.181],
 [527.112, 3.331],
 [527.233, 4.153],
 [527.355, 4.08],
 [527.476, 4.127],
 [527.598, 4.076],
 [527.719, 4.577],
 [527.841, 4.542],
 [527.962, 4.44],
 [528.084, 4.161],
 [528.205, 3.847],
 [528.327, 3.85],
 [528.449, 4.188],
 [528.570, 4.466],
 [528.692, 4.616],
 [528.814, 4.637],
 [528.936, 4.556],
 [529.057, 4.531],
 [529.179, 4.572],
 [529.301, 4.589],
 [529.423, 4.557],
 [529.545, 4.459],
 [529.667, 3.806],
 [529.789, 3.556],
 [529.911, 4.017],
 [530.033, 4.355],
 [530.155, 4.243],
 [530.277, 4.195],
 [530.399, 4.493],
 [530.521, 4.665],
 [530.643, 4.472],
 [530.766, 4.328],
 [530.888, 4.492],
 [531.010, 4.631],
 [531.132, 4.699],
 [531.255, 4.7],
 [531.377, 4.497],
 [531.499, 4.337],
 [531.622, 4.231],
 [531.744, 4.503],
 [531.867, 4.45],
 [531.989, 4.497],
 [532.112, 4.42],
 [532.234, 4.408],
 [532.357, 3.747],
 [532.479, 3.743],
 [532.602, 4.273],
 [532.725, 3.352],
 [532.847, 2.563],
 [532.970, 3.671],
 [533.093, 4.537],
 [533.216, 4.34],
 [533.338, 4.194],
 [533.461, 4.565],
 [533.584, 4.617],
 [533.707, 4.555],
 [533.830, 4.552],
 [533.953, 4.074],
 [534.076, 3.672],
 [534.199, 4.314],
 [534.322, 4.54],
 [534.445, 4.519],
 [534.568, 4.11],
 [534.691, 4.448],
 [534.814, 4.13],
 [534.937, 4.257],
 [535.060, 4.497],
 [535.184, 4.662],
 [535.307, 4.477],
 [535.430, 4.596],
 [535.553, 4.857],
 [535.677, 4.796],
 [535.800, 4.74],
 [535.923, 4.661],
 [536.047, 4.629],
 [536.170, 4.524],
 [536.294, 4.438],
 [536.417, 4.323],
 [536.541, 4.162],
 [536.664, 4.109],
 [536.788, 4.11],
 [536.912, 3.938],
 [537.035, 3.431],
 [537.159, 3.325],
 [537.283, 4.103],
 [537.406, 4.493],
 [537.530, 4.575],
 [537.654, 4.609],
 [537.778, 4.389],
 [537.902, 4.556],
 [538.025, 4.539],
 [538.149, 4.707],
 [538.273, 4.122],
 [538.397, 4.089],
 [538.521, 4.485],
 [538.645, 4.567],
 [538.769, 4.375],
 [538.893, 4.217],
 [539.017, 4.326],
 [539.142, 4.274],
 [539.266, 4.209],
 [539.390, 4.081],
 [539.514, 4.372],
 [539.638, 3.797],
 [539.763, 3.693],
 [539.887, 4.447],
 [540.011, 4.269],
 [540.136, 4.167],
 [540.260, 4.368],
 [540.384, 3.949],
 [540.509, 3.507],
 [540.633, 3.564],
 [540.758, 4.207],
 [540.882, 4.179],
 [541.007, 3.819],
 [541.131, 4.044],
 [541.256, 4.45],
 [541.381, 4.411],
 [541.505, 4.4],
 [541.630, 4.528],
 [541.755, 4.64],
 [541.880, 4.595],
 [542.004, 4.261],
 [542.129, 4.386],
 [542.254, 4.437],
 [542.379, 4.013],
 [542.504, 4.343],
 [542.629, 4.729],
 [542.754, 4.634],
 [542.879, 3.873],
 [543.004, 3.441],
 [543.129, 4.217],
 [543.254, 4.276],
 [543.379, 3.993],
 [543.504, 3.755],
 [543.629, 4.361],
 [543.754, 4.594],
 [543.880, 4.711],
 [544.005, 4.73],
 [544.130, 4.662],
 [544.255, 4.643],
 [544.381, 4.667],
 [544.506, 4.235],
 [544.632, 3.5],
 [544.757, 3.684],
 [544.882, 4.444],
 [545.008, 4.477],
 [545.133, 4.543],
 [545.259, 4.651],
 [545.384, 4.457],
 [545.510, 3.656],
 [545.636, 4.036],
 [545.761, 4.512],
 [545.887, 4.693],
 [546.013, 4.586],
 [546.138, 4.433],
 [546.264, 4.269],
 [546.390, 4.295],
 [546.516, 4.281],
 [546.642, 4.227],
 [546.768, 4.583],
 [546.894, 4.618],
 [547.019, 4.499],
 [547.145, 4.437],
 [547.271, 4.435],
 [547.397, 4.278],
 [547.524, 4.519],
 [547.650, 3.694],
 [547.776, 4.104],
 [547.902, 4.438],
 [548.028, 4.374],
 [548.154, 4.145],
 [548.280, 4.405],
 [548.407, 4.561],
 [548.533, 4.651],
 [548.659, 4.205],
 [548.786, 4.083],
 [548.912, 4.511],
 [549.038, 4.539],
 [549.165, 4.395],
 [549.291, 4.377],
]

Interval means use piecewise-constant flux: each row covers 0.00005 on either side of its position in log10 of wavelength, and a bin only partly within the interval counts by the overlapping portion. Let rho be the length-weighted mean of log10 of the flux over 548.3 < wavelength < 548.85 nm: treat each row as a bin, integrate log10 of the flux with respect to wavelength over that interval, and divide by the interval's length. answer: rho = 0.640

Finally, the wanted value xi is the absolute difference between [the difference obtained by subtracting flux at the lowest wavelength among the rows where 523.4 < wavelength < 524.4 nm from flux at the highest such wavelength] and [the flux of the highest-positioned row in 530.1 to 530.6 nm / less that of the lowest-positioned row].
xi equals 0.2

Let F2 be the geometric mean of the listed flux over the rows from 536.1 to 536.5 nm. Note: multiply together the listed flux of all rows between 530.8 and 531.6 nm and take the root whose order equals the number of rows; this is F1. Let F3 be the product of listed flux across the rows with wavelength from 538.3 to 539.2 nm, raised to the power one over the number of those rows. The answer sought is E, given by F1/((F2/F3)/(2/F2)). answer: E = 2.0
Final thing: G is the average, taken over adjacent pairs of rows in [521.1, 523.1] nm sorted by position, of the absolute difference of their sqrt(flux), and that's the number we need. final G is 0.059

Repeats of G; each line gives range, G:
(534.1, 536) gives 0.044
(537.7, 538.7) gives 0.049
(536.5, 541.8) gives 0.056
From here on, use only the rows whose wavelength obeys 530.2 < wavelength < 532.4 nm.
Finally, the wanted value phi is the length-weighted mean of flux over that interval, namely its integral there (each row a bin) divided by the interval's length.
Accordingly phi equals 4.4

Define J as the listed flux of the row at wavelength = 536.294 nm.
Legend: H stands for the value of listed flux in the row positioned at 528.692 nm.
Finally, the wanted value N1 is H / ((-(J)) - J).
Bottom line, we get -0.520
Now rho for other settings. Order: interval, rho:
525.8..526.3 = 0.617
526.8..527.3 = 0.492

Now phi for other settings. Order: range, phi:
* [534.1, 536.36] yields 4.5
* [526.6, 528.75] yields 3.9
